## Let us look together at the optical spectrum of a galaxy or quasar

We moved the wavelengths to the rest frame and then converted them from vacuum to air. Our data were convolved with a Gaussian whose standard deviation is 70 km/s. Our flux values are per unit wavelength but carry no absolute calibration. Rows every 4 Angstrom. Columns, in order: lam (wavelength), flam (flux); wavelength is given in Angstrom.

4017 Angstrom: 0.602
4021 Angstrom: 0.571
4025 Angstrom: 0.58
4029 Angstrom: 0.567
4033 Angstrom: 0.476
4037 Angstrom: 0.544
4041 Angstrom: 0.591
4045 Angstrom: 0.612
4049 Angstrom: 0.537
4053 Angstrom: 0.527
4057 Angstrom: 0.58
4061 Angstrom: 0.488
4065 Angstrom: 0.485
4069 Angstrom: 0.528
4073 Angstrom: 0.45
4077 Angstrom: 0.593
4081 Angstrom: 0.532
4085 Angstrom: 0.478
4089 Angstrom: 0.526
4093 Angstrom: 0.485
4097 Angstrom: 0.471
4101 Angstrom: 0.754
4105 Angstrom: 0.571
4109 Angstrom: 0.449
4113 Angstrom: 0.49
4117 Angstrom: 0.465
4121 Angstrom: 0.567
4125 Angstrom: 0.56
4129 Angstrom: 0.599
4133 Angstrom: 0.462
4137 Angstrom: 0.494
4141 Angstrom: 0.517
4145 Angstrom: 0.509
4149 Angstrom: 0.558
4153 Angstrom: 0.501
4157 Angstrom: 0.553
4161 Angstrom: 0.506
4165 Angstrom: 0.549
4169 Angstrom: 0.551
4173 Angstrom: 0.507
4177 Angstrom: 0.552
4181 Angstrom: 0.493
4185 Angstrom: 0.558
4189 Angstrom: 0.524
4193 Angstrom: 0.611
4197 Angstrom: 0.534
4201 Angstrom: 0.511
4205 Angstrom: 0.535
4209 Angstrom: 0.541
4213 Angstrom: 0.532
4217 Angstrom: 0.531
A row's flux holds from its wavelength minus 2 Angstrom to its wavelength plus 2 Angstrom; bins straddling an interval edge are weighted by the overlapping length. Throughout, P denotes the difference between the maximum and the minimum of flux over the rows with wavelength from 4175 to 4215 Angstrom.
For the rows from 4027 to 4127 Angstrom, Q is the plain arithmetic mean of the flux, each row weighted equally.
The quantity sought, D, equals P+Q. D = 0.65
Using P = 0.118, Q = 0.533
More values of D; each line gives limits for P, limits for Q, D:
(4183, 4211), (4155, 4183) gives 0.63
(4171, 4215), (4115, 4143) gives 0.64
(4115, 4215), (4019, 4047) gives 0.71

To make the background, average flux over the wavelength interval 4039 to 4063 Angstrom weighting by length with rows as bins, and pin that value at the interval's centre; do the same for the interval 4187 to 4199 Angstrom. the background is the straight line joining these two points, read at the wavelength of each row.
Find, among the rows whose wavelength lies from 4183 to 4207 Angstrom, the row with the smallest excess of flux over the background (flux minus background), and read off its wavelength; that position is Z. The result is 4201 Angstrom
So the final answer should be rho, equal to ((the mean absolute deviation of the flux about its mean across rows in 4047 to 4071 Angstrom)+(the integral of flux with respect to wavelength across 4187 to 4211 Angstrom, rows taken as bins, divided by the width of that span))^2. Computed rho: 0.322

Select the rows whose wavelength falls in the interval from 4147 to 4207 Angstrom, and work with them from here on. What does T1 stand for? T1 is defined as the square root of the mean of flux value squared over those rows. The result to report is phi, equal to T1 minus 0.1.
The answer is 0.437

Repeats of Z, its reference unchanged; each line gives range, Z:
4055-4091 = 4073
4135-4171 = 4137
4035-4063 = 4061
